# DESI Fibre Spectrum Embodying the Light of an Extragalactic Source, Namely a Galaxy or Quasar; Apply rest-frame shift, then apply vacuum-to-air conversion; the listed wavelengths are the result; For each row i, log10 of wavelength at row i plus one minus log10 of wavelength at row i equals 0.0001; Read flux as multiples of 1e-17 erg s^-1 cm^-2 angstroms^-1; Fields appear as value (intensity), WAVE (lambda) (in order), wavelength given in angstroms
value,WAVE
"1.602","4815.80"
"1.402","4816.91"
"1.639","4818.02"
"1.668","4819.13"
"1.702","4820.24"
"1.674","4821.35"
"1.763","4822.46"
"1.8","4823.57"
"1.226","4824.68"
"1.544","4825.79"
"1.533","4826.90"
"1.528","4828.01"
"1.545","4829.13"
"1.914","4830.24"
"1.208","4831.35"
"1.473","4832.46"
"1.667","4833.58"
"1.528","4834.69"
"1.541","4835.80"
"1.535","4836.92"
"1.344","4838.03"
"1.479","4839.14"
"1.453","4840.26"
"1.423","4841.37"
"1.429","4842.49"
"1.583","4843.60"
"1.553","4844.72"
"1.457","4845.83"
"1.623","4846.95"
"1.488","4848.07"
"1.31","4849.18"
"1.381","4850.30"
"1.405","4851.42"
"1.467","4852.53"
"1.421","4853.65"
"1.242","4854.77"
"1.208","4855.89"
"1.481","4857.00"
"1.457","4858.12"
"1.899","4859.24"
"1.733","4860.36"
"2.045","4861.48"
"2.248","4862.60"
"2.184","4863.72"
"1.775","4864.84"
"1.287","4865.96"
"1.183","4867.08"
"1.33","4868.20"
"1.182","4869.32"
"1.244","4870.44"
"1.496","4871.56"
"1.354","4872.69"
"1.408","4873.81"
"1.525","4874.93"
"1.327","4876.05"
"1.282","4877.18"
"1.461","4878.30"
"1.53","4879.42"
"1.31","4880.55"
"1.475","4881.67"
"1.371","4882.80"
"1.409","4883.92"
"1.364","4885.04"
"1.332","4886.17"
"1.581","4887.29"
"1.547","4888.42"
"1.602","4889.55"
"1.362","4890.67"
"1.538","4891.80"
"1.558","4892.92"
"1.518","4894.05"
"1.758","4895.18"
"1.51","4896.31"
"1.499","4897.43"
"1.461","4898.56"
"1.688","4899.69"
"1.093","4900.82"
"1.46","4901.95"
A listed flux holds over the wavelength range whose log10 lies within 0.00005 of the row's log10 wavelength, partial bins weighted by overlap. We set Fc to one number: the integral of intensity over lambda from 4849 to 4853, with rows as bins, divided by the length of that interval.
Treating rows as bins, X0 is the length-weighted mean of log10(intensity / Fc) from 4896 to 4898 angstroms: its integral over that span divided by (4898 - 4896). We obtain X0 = 0.032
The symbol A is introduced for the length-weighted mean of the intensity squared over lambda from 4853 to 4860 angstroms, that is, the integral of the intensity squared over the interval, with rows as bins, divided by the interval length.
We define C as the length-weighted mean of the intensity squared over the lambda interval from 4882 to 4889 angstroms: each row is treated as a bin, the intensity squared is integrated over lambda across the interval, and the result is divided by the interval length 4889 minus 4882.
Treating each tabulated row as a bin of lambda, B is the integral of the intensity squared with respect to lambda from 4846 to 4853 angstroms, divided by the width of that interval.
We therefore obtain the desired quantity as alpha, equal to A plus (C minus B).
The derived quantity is 2.15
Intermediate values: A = 2.18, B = 2.1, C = 2.07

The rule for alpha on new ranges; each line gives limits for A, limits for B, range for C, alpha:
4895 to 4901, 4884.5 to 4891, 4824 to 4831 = 2.57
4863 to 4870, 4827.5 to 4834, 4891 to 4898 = 2.38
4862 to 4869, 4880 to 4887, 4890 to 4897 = 3.39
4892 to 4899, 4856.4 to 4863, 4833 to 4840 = 1.41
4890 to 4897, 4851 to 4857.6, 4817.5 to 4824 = 3.41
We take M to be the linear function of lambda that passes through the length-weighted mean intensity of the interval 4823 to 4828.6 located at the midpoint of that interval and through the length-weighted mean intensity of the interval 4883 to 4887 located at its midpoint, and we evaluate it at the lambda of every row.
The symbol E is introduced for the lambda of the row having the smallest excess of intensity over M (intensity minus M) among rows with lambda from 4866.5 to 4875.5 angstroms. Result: 4867.08 angstroms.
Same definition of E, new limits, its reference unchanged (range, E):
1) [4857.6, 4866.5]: 4865.96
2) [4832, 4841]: 4838.03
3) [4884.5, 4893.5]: 4886.17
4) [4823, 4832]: 4831.35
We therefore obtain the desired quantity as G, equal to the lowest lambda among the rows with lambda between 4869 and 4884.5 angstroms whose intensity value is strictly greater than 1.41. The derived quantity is 4871.56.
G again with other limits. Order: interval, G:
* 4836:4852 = 4836.92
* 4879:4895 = 4879.42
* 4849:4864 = 4852.53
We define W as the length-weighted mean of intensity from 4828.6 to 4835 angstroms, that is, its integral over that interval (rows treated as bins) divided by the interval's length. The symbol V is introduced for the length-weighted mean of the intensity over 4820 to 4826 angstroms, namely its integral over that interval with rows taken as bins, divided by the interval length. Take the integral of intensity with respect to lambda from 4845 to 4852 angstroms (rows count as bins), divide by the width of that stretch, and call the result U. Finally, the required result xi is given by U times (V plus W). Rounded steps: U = 1.449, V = 1.62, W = 1.56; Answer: 4.60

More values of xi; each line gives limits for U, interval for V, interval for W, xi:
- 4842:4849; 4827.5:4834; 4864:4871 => 4.42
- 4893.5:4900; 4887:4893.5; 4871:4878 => 4.59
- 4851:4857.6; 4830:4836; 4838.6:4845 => 4.14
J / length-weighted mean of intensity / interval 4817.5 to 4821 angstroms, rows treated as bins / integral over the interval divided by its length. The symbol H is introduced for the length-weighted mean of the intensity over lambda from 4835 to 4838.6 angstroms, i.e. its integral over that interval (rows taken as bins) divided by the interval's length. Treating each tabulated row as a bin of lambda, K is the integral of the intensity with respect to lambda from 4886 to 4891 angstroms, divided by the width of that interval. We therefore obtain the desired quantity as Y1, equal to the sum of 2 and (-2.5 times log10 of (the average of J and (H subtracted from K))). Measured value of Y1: 2.18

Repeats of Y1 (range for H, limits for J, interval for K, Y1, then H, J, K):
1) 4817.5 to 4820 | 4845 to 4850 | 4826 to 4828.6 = 2.43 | 1.66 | 1.47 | 1.53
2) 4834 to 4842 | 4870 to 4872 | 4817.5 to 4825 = 2.28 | 1.48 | 1.37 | 1.65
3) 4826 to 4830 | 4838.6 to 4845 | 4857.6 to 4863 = 2.12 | 1.56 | 1.48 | 1.87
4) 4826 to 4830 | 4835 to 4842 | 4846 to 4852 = 2.43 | 1.56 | 1.46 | 1.44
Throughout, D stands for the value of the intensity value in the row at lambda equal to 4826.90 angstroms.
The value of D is 1.533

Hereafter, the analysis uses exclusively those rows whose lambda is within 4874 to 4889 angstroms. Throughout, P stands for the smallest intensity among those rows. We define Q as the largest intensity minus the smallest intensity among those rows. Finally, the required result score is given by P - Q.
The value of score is 0.98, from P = 1.282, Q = 0.3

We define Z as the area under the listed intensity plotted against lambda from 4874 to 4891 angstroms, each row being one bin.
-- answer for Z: 24.4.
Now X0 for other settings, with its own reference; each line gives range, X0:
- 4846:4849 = 0.033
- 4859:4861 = 0.112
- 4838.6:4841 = 0.020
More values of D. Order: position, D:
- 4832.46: 1.473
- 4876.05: 1.327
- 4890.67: 1.362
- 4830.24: 1.914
